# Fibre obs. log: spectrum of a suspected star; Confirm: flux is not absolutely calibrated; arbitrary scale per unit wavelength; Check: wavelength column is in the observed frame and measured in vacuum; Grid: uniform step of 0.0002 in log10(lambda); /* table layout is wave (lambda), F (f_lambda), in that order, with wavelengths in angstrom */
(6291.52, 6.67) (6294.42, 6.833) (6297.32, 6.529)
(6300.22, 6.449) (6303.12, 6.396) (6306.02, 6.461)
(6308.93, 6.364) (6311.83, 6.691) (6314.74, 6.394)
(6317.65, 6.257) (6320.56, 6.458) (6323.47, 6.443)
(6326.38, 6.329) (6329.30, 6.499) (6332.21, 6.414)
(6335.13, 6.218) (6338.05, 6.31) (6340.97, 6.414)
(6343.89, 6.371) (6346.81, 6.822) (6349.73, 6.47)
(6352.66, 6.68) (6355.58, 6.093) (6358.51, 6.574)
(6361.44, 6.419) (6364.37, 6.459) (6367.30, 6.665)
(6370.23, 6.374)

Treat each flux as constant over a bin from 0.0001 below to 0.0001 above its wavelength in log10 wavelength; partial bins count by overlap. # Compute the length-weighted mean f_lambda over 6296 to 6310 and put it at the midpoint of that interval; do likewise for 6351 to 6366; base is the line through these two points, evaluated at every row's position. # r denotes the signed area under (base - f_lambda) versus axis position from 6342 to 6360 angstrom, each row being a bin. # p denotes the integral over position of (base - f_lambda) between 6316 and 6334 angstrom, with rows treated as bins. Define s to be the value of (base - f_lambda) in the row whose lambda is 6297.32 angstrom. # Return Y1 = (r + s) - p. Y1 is -1.9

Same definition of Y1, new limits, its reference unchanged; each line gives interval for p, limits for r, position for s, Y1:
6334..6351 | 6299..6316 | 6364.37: -0.5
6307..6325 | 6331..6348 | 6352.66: 0.1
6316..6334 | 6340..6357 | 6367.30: -1.6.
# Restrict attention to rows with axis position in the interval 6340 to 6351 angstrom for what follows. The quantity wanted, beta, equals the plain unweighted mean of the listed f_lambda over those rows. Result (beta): 6.52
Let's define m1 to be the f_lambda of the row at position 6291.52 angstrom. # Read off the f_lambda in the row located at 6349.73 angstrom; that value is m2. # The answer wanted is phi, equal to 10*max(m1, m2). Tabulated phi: 66.7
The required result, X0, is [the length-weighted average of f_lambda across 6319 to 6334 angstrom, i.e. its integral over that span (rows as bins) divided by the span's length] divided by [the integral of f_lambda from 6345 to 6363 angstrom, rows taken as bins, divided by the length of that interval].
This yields 0.99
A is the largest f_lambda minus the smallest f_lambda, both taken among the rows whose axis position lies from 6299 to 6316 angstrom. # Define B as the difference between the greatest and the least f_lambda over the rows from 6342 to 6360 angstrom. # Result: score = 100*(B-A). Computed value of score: 40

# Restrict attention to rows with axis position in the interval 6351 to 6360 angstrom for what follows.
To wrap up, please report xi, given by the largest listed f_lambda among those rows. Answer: 6.68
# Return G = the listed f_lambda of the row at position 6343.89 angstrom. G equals 6.371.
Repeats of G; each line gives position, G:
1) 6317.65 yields 6.257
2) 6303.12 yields 6.396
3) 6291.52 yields 6.67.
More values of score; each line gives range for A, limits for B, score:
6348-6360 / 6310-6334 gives -15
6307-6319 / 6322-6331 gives -26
